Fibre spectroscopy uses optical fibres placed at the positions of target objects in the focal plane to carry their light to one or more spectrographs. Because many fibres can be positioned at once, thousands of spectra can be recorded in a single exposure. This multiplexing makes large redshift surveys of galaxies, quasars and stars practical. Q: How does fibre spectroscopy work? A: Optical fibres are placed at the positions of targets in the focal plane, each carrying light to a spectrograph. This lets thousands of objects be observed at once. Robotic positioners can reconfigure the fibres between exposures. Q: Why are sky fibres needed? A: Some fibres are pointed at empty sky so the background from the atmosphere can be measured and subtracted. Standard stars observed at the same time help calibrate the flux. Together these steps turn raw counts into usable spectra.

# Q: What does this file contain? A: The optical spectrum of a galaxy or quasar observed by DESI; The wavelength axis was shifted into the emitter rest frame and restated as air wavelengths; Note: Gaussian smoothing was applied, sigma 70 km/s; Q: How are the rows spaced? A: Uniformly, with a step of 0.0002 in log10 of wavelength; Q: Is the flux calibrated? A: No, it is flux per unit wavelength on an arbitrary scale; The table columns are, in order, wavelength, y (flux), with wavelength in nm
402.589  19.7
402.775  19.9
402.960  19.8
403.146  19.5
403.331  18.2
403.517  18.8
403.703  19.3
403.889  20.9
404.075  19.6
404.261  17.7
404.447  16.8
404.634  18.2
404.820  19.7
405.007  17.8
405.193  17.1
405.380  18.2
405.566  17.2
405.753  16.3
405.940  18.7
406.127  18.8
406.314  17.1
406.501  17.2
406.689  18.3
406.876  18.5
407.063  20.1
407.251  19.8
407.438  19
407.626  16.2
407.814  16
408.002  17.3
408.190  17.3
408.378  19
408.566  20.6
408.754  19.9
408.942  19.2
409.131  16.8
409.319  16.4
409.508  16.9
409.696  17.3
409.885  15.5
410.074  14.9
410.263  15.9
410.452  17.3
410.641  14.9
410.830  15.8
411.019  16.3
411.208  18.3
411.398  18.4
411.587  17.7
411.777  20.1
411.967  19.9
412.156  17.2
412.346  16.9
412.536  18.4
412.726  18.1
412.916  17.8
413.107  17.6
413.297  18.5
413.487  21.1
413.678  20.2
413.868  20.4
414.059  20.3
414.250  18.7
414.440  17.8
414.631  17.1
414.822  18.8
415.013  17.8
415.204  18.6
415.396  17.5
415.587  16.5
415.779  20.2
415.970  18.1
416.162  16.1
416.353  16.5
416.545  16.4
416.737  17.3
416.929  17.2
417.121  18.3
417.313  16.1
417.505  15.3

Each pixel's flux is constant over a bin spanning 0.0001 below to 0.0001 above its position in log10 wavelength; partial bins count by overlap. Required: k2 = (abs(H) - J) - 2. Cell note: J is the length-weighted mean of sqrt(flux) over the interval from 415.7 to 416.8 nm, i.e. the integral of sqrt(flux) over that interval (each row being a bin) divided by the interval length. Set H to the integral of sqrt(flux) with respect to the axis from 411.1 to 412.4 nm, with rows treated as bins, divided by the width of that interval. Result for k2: -1.88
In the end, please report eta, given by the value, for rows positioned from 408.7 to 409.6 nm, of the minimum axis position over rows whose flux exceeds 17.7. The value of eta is 408.754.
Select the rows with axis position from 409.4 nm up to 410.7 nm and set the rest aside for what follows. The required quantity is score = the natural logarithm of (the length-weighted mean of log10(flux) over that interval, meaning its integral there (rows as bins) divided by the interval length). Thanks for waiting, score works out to 0.19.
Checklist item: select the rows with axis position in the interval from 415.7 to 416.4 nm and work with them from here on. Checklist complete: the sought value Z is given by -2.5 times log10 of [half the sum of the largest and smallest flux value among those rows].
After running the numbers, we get -3.15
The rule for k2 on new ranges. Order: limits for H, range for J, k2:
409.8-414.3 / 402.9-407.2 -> -2.06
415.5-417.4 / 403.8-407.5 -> -2.13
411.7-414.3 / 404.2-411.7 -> -1.84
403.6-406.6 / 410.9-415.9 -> -2.03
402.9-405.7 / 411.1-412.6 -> -1.98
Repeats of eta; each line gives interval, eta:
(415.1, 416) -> 415.204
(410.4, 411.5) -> 411.208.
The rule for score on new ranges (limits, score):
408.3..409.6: 0.23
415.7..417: 0.21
